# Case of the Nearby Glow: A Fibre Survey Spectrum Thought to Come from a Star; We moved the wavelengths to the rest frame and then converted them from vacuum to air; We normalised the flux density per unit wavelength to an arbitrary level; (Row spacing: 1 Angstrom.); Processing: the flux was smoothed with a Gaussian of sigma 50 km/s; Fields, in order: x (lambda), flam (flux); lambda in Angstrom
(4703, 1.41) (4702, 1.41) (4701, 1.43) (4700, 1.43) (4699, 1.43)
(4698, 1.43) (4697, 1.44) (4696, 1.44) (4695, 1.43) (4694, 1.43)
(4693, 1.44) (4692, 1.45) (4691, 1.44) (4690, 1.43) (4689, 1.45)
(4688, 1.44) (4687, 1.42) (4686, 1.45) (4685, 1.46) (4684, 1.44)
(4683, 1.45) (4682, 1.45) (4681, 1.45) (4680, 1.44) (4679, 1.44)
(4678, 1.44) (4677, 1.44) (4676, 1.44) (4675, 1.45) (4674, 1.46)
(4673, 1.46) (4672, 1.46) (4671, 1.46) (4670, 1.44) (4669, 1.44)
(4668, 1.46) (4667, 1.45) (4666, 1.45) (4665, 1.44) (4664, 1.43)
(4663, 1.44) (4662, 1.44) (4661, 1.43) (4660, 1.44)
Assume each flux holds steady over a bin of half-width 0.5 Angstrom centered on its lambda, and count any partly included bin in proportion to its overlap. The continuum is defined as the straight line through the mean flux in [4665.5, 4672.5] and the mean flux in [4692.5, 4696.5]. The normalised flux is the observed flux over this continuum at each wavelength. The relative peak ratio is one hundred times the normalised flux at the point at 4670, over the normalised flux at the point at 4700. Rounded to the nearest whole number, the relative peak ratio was 99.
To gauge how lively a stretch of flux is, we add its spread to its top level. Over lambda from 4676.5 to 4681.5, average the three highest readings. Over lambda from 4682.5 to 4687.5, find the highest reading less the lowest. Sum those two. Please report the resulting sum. 1.48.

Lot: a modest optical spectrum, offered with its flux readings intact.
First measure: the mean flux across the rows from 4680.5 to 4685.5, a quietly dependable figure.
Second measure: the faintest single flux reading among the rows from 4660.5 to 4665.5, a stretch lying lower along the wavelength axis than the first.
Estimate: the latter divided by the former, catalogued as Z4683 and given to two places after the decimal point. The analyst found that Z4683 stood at 0.99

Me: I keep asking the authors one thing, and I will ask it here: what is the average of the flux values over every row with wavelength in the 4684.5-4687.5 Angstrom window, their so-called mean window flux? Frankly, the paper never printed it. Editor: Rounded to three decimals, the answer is 1.443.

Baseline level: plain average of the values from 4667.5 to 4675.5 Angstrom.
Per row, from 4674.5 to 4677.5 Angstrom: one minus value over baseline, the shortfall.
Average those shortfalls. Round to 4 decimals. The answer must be 0.0072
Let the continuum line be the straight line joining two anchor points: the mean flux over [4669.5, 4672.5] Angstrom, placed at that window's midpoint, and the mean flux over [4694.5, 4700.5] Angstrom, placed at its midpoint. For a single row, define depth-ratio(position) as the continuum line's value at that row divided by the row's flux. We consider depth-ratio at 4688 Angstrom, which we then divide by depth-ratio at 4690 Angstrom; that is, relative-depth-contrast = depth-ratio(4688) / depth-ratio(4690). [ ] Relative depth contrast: 0.99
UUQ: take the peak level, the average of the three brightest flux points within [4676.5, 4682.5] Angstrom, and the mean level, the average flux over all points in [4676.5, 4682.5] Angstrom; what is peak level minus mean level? 0.003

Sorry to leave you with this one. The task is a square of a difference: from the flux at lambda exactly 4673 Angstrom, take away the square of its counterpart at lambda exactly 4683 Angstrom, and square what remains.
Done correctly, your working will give 0.413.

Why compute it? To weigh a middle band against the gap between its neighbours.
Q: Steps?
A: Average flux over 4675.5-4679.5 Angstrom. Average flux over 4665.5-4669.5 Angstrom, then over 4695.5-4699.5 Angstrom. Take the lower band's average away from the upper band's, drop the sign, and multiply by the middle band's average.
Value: 0.022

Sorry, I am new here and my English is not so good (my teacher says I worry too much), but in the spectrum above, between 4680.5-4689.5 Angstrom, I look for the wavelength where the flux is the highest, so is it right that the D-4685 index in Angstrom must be 4685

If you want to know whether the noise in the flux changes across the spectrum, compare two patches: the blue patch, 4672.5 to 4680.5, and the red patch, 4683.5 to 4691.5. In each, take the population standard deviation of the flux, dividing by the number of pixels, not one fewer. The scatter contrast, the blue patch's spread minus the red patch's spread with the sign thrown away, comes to 0.0031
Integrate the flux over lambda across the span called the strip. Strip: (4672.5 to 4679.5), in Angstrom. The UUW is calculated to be 10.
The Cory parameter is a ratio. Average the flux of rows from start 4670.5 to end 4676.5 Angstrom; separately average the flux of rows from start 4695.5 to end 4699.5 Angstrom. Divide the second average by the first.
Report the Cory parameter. 0.99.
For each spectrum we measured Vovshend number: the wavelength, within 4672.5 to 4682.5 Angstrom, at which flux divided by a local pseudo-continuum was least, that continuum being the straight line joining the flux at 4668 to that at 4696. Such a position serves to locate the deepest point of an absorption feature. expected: 4676 Angstrom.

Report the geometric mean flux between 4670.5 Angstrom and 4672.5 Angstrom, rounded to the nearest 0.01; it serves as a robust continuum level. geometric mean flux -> 1.46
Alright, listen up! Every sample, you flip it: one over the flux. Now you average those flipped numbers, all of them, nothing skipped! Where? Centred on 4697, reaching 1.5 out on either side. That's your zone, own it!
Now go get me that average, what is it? 0.696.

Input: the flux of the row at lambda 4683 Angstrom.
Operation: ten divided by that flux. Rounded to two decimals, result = 6.90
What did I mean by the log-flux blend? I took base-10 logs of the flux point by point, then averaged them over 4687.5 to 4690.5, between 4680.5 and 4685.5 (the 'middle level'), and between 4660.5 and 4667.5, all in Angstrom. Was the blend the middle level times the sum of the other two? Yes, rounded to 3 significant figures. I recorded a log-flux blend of 0.0511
